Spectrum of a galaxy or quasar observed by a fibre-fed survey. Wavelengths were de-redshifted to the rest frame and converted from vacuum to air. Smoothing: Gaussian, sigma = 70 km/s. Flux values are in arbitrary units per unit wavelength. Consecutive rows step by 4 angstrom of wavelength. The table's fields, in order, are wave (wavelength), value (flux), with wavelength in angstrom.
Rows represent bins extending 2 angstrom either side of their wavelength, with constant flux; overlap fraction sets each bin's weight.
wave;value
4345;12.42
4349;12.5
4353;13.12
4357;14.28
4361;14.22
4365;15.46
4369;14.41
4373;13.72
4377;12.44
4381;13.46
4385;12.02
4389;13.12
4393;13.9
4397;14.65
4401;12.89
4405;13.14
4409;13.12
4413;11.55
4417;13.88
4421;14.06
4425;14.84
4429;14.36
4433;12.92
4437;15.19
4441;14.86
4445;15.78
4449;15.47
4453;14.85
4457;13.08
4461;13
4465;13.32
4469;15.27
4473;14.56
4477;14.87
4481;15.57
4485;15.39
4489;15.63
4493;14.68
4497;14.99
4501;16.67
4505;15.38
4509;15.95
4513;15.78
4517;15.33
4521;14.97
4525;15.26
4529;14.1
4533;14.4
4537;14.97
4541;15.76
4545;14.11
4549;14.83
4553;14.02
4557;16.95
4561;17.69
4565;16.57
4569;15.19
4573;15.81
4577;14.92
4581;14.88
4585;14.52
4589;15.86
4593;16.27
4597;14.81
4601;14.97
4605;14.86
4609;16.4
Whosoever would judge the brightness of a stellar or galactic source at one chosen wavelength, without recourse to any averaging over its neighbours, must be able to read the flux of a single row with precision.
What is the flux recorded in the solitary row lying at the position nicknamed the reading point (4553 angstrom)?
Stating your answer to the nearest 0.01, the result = 14.02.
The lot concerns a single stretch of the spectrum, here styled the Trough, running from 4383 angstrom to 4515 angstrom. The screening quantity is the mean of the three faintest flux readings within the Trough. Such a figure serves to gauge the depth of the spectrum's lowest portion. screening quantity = 12.2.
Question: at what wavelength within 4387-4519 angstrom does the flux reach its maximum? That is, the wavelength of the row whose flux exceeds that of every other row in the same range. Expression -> 4501 angstrom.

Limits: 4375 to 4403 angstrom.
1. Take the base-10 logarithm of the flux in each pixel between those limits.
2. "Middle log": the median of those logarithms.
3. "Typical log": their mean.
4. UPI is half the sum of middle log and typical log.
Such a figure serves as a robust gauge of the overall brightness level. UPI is 1.12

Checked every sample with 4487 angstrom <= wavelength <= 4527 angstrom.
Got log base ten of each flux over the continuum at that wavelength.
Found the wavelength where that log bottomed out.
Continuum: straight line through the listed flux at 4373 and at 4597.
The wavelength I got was 4493 angstrom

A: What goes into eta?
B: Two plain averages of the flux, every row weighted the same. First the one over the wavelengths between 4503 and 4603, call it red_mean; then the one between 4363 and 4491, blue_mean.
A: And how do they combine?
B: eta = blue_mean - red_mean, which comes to -1.2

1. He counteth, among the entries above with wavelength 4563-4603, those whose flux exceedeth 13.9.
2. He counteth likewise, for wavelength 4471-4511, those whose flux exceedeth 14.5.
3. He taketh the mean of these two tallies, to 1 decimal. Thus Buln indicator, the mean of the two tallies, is 10.0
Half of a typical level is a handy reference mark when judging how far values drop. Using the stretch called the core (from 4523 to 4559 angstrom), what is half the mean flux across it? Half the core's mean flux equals 7.47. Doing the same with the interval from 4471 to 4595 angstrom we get 7.68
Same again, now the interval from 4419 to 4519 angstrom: 7.44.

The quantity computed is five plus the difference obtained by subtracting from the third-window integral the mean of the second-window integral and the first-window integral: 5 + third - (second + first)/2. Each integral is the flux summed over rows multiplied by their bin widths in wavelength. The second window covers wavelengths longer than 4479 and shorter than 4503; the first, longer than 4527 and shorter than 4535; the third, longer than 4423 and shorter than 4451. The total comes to 176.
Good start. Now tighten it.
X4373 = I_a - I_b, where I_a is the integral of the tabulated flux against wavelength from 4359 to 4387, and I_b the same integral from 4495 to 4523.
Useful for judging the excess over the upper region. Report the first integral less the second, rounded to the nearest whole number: -53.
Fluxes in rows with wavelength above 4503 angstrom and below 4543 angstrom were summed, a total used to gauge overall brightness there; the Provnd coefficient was 151.9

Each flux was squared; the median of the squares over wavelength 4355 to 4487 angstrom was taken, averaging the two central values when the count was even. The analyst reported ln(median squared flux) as 5.31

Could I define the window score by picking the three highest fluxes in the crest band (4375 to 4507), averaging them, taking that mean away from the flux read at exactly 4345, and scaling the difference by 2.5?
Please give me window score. -9.0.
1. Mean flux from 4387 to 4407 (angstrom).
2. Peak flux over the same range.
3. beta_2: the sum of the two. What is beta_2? 28.2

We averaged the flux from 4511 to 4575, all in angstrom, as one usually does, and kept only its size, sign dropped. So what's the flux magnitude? 15.4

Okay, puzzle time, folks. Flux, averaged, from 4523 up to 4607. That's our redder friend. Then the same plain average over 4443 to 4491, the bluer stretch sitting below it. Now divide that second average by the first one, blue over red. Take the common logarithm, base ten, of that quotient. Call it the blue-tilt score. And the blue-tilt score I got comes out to -0.016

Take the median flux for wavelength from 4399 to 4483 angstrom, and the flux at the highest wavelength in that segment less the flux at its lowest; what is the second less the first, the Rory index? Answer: -11.7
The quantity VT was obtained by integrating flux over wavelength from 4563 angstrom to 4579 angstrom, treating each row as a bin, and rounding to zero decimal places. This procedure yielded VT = 250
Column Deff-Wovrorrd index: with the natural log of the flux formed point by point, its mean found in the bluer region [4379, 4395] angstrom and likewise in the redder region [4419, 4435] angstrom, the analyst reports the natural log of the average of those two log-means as 0.96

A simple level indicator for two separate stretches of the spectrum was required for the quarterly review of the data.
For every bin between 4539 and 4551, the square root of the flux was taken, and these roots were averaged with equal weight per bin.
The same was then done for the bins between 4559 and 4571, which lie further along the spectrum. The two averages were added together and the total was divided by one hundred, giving 0.0792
